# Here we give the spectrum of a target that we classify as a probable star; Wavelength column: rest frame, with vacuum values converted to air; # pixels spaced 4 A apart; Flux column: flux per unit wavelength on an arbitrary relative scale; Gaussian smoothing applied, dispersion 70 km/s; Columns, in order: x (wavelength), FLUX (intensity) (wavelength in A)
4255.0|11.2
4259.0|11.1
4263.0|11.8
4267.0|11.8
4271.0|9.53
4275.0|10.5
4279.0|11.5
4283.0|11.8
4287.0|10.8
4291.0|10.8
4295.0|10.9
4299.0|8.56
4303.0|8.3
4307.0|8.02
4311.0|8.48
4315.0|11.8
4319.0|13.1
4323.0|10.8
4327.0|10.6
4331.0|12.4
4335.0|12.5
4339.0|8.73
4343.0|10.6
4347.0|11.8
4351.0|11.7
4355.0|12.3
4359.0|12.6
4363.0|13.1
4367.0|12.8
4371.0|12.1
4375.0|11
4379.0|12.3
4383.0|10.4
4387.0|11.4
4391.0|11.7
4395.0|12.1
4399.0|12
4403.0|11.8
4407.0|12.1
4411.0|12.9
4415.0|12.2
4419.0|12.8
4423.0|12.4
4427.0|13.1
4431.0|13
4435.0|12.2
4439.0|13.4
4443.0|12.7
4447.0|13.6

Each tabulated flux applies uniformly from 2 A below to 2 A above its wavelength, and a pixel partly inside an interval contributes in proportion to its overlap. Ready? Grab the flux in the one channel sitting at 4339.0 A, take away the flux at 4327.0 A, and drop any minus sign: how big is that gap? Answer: 1.9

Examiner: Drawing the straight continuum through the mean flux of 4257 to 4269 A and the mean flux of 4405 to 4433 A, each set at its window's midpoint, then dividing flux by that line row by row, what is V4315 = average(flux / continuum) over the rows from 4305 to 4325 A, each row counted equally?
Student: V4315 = 0.88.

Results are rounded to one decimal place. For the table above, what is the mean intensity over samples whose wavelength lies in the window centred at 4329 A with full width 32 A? 11.3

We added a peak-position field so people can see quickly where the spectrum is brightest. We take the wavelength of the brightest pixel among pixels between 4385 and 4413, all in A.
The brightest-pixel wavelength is 4411.0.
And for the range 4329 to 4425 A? 4363.0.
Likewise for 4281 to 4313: 4283.0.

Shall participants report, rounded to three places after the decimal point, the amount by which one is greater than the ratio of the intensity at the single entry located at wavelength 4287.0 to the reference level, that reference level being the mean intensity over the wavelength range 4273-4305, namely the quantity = -0.039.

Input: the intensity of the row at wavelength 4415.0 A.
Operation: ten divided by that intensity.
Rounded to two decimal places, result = 0.82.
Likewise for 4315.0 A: 0.85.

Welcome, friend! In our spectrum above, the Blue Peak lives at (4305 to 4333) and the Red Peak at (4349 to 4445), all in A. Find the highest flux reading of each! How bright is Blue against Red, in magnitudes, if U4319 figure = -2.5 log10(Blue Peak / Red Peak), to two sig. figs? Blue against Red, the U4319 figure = 0.025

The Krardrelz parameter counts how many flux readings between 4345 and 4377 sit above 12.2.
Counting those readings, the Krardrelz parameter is 4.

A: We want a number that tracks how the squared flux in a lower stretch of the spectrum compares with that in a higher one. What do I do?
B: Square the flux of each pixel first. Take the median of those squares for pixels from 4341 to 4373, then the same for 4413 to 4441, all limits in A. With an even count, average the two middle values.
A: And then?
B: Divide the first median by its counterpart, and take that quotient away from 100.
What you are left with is 99.1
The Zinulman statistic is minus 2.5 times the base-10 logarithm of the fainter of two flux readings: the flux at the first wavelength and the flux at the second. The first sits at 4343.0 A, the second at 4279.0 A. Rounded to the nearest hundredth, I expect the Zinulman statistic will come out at -2.56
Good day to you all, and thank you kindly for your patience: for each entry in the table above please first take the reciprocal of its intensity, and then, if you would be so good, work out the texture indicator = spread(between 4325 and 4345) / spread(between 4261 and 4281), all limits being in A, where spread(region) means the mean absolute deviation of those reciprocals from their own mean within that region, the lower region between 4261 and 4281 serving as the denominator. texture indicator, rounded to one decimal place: 1.4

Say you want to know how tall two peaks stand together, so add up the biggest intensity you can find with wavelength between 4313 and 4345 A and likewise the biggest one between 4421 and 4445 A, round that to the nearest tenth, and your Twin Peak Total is 26.5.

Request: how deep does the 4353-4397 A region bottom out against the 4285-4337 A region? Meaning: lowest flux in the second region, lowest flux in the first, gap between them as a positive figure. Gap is 2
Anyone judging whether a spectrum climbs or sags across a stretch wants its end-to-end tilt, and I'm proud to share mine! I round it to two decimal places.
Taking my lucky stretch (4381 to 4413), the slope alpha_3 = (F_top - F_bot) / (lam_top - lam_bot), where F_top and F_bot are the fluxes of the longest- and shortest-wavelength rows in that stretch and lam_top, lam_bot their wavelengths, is 0.09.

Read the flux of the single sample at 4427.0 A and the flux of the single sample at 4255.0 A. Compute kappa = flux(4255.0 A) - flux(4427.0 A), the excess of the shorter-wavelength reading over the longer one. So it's -2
